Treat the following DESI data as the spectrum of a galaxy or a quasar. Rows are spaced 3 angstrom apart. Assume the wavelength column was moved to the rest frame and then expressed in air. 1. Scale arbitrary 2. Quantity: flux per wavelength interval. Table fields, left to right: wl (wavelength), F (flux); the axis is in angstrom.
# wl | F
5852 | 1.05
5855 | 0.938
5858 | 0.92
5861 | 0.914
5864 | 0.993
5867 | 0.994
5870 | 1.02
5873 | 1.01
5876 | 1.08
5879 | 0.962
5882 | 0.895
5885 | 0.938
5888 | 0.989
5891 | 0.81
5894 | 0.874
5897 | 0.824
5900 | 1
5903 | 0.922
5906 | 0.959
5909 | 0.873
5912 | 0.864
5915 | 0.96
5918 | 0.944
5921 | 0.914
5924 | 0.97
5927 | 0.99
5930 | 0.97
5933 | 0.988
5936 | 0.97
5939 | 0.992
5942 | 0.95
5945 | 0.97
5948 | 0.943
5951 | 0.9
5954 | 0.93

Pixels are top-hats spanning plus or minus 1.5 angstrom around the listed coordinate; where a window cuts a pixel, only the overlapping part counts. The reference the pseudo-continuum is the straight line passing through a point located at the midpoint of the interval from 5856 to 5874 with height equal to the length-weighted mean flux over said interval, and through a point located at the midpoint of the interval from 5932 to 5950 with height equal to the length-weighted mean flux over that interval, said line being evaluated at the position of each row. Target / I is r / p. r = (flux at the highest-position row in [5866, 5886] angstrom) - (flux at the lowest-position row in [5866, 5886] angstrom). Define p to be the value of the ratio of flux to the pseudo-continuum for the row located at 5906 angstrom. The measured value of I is -0.057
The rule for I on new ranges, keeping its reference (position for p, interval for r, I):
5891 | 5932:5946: -0.022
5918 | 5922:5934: 0.018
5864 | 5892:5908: 0.083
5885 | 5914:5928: 0.031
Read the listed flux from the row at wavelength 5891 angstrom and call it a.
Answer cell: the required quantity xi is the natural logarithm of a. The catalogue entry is -0.21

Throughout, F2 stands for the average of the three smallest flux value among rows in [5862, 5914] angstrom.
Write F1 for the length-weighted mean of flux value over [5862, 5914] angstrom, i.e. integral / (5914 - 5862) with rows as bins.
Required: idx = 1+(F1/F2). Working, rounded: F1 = 0.94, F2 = 0.83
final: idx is 2.13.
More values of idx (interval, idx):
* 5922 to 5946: 2.01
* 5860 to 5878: 2.04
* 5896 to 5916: 2.07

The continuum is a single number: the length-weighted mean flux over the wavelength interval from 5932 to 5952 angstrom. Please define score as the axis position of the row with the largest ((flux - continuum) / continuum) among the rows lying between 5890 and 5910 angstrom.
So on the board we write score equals 5900 angstrom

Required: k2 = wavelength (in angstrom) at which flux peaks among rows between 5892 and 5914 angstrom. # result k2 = 5900 angstrom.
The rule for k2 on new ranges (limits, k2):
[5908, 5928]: 5927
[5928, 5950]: 5939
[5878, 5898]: 5888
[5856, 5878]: 5876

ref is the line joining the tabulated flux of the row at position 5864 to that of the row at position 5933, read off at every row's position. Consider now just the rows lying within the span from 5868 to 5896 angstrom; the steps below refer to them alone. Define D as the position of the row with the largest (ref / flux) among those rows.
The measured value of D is 5891 angstrom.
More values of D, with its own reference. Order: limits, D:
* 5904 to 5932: 5912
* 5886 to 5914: 5891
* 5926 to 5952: 5951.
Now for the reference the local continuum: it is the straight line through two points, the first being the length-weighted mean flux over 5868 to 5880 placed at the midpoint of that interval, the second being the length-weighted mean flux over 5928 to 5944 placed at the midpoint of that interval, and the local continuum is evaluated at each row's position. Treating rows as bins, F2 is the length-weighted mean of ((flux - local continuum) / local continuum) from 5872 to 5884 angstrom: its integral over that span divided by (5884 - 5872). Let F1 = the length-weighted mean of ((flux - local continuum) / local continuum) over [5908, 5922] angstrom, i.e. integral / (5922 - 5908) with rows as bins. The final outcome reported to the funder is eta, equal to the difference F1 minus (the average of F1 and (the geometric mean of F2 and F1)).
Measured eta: -0.064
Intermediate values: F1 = -0.078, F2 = -0.032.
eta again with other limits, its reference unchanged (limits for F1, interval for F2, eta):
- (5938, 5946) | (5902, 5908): -0.004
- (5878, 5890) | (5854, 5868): -0.073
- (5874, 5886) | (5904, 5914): -0.053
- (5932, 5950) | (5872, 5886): -0.009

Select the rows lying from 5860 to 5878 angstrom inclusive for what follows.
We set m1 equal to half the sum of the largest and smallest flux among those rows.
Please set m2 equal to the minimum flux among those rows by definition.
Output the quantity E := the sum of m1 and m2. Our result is 1.91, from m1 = 0.9970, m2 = 0.914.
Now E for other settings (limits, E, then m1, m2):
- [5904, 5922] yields 1.78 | 0.9120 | 0.864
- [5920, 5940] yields 1.87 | 0.9530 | 0.914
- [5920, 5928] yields 1.87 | 0.9520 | 0.914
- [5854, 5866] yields 1.87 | 0.9535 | 0.914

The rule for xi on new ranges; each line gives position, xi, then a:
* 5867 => -0.01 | 0.994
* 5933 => -0.01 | 0.988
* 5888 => -0.01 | 0.989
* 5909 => -0.14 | 0.873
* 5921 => -0.09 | 0.914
